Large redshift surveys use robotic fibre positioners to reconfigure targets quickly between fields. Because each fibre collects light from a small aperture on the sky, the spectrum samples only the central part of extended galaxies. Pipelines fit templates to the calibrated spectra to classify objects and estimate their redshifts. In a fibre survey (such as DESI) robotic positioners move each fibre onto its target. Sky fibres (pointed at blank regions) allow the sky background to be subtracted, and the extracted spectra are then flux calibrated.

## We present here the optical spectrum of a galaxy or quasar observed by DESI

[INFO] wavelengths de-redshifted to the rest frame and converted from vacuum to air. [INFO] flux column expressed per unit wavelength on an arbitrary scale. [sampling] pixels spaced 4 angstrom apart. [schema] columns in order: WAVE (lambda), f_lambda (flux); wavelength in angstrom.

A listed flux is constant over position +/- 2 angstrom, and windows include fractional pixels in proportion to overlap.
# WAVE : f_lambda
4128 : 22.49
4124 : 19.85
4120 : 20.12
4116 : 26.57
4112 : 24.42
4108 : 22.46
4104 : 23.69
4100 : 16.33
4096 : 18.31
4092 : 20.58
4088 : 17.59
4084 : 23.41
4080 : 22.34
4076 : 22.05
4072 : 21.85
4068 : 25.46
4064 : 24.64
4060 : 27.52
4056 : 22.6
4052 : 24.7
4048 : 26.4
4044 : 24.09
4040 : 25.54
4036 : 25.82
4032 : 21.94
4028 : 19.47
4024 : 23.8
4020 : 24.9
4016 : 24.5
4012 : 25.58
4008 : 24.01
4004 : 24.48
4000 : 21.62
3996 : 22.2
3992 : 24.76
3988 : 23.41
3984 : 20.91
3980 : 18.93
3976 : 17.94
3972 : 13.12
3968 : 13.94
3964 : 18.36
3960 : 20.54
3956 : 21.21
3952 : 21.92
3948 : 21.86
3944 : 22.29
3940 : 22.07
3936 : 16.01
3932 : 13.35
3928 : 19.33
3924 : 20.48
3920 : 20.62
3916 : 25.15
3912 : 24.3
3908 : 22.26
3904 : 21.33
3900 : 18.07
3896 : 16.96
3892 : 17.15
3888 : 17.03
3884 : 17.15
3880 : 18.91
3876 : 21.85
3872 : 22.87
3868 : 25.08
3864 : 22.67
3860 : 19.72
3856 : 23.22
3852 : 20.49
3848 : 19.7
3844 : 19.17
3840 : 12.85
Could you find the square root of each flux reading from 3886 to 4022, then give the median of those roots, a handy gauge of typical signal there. 4.61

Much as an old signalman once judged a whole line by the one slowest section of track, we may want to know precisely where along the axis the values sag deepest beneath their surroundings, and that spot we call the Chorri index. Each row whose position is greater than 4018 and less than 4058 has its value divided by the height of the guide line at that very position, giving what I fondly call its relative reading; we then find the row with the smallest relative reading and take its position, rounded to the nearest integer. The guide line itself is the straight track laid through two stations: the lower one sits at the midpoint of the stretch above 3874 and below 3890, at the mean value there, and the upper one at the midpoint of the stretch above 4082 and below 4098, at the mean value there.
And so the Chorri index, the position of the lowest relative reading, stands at 4028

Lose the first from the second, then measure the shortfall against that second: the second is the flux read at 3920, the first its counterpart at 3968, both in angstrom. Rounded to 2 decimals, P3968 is 0.32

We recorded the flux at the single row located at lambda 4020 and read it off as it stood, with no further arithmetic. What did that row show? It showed 24.9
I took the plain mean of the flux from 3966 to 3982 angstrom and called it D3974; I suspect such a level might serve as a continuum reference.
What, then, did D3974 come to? 16.0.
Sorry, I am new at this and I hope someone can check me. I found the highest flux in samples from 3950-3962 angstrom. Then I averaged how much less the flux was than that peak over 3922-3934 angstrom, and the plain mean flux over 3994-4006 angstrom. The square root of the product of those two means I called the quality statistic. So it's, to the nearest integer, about 10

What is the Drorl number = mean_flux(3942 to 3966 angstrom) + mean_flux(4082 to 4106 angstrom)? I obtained 41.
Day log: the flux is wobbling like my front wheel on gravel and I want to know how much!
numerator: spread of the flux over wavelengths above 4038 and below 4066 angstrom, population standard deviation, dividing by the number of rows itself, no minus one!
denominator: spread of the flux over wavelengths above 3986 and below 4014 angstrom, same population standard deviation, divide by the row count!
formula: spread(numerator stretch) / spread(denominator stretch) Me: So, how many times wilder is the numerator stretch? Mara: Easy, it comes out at 1.1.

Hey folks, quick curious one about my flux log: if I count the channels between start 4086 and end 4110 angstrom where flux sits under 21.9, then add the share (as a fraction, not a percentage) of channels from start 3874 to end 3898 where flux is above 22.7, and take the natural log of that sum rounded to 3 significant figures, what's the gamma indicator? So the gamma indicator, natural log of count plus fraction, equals 1.39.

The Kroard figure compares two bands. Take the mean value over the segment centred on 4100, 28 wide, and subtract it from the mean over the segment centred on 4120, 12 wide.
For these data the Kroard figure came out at 1.7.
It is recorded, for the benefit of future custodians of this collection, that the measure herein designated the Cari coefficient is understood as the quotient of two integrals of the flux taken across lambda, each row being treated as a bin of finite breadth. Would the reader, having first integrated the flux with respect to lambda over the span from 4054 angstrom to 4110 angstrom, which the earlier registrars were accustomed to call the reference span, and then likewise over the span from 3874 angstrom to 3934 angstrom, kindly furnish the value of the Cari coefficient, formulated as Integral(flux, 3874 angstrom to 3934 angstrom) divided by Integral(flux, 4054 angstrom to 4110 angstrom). 1.0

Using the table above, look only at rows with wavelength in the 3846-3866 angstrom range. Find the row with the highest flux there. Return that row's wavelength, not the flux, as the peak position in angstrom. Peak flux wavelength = 3856 angstrom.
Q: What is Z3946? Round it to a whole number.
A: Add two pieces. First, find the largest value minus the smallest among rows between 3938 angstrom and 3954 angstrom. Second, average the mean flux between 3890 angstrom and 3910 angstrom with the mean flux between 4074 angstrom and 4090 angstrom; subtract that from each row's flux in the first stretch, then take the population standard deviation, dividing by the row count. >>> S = 1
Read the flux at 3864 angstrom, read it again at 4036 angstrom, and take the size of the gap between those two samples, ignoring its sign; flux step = 3.15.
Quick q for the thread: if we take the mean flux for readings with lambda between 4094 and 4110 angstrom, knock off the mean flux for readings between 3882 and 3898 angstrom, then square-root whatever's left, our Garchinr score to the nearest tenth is 1.8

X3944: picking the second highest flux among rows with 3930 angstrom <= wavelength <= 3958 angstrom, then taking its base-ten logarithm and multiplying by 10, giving 13.4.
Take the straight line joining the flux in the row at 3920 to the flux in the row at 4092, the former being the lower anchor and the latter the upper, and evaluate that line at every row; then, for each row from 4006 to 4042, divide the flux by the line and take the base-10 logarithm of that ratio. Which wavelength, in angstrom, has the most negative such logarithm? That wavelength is 4028 angstrom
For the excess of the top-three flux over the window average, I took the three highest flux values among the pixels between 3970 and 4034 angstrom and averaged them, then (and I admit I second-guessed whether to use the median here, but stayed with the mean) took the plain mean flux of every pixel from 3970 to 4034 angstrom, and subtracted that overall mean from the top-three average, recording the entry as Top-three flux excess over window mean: 3.11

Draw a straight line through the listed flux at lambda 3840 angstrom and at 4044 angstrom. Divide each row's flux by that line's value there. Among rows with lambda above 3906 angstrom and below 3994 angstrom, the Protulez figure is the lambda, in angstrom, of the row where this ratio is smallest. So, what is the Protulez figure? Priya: 3972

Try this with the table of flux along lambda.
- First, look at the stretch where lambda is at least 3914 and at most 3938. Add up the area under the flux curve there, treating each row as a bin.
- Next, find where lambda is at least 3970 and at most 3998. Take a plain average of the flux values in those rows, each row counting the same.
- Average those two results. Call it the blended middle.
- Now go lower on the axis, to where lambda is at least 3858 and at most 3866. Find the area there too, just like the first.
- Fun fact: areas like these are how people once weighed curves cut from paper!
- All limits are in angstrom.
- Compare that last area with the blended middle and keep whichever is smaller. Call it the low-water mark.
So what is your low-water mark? 170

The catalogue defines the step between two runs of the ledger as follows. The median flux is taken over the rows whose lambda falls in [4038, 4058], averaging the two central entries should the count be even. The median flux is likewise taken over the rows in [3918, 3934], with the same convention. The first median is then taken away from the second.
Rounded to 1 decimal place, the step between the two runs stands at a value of -4.8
